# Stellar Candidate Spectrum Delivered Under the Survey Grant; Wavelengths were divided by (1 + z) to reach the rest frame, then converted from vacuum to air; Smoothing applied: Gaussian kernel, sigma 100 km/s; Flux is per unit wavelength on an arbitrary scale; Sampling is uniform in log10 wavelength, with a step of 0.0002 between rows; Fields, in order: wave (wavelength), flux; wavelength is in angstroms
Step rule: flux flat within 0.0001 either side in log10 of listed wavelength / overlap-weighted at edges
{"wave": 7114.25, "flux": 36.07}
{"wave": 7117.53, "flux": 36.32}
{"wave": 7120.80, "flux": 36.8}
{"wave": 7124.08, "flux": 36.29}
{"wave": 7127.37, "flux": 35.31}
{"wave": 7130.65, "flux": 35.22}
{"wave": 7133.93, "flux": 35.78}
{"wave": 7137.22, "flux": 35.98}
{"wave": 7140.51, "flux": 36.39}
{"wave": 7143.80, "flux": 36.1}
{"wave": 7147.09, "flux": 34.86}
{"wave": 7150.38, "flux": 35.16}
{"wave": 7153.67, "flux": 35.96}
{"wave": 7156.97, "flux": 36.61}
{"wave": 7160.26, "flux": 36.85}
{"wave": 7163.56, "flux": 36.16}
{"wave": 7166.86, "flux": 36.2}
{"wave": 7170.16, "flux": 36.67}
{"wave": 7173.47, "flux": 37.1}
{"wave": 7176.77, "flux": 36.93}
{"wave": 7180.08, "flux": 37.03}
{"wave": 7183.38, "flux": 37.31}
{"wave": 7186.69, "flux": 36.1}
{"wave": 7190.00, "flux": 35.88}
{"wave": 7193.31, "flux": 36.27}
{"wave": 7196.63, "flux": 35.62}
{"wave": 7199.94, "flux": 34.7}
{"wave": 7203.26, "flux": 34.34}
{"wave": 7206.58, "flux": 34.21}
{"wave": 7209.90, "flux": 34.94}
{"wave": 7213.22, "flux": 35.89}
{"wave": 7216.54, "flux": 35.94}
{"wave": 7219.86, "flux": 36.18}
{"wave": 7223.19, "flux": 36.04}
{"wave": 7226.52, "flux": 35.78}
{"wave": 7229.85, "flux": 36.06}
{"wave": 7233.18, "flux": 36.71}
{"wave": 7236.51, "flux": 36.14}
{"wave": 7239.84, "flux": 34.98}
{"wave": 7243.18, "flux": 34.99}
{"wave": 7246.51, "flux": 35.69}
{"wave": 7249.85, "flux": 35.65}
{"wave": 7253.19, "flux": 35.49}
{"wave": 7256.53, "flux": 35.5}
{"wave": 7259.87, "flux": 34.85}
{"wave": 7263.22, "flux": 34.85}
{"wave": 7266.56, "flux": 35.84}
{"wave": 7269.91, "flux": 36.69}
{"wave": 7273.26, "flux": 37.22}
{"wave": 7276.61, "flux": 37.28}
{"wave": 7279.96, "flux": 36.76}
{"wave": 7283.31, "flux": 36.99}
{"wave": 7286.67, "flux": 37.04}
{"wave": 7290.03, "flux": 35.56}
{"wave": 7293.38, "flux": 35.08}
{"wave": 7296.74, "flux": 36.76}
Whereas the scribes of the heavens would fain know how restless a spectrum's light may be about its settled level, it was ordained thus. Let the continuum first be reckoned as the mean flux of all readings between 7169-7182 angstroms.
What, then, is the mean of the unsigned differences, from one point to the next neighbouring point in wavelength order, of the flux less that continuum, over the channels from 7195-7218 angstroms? 0.5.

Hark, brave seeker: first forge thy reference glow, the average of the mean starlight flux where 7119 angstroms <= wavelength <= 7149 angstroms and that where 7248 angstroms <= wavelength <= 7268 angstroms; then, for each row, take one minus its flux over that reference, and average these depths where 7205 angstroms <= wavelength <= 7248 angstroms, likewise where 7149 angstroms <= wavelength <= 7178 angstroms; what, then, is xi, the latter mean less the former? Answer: -0.021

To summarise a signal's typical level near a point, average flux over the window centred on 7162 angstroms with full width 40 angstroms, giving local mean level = 36.3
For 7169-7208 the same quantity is 36.0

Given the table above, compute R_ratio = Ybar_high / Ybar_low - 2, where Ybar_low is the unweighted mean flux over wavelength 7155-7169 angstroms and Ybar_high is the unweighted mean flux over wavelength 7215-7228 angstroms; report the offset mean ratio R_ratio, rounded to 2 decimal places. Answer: -1.01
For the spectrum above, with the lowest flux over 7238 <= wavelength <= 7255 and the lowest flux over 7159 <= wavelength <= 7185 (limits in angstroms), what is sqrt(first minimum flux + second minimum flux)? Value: 8.43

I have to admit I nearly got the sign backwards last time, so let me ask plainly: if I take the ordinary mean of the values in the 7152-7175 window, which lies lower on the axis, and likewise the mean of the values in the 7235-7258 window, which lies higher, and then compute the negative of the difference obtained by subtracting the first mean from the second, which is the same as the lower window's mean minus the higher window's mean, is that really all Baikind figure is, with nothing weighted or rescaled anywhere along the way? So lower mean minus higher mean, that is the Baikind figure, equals 1.0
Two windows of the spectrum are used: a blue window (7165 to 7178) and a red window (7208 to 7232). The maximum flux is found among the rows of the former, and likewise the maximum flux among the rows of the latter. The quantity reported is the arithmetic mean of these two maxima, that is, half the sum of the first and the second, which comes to 36.6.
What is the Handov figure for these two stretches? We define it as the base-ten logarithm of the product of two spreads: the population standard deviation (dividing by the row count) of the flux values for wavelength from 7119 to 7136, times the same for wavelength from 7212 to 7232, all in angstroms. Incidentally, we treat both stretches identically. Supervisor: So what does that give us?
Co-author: -1.11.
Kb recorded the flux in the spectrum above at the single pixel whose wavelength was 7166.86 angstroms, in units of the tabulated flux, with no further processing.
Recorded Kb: 36.2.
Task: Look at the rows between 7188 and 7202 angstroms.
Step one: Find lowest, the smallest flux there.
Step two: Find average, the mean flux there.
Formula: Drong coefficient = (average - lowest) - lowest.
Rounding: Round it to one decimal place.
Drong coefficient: -33.8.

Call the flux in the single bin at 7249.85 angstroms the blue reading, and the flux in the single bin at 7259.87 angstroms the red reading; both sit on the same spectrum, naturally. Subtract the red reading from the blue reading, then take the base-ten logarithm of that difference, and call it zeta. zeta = -0.10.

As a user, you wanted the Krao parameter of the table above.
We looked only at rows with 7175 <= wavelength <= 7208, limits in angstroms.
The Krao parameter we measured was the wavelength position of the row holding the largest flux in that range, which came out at 7183.38 angstroms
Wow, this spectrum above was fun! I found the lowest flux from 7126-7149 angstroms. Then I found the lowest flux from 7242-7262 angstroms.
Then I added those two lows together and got 69.7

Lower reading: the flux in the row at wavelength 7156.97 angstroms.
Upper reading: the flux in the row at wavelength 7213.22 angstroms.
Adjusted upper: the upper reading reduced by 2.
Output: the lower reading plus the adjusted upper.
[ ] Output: 70.5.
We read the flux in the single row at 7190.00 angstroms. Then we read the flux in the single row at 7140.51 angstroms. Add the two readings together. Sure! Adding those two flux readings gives 72.3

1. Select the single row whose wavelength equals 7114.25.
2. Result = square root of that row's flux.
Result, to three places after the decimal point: 6.006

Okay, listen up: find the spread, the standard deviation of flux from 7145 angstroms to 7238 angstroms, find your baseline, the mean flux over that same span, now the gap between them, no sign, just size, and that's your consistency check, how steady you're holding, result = 35.2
